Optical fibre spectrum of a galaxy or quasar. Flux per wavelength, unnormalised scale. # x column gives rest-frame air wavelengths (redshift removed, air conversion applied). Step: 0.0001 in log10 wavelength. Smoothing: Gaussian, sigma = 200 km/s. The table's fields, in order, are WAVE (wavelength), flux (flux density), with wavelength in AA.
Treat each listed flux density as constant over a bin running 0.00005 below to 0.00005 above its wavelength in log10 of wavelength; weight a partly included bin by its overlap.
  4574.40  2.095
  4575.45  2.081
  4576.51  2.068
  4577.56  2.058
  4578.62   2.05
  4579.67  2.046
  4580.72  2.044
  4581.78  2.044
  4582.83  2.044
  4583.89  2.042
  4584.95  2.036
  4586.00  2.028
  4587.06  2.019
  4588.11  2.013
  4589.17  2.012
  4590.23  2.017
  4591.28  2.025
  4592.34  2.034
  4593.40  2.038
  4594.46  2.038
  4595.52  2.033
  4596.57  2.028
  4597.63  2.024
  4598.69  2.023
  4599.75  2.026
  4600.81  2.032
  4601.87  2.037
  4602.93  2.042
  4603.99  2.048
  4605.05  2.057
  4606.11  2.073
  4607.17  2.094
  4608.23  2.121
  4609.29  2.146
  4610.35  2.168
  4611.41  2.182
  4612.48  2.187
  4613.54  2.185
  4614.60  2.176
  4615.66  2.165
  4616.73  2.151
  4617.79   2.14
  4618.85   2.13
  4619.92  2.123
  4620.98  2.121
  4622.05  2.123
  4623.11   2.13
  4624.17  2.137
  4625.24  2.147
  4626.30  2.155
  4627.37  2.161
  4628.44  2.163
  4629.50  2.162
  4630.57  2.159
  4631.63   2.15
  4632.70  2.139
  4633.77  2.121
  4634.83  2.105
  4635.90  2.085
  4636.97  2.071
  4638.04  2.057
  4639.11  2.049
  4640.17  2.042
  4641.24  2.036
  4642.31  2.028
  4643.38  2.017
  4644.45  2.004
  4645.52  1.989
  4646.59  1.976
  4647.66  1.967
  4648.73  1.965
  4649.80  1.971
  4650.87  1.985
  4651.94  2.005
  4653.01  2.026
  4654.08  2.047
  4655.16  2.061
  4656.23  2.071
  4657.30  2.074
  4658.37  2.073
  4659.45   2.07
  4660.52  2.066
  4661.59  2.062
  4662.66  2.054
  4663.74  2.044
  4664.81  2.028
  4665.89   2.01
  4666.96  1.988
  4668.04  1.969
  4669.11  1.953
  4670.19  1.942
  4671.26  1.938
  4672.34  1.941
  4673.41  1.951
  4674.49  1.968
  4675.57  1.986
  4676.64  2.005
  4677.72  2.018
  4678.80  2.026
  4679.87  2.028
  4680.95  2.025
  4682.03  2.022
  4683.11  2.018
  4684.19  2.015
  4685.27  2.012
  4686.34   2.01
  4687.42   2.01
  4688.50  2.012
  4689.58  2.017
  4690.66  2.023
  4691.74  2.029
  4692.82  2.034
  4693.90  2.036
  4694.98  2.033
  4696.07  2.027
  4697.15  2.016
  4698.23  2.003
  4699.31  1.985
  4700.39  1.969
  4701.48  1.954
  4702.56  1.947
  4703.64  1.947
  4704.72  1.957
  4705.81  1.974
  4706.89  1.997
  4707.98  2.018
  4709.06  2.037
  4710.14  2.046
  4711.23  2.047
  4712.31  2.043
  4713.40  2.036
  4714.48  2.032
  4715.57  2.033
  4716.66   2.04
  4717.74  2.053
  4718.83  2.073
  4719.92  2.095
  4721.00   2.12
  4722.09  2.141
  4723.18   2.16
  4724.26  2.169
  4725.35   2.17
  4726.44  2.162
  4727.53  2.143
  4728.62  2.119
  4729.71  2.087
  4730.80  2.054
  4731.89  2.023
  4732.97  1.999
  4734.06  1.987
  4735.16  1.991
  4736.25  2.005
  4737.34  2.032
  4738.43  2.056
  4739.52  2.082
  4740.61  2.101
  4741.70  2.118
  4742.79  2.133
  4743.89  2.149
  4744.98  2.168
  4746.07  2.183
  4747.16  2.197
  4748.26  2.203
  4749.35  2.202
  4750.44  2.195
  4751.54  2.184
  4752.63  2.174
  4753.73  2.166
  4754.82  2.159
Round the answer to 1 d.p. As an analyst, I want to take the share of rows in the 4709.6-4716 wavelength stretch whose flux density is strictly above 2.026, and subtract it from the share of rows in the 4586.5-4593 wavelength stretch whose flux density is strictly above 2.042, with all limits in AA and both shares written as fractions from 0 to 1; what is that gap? -1.0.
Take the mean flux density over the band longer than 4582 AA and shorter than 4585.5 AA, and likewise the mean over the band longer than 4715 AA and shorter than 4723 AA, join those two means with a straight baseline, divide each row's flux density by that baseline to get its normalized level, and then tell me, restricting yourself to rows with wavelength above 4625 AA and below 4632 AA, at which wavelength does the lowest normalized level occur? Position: 4625.24 AA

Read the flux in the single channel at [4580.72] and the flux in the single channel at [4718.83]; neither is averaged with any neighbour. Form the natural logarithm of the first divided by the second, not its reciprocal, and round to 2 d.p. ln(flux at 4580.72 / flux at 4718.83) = -0.01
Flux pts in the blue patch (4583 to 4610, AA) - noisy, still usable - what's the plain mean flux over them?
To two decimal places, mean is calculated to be 2.04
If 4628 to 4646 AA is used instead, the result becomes 2.08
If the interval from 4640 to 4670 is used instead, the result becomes 2.02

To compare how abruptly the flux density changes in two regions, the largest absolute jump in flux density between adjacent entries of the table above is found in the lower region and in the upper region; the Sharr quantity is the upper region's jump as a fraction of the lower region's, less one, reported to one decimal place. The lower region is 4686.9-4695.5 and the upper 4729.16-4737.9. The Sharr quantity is 4.5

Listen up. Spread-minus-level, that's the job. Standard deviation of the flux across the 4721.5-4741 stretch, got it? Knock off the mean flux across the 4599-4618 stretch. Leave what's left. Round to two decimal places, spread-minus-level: -2.05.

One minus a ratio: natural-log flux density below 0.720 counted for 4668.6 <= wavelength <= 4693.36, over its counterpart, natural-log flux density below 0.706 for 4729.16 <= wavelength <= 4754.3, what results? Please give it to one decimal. -3.6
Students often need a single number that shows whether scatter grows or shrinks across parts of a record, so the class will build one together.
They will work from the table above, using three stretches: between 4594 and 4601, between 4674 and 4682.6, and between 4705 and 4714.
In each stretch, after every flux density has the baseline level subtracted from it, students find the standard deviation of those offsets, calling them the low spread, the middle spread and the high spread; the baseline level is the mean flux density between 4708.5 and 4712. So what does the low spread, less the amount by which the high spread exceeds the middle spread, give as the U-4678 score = 0.001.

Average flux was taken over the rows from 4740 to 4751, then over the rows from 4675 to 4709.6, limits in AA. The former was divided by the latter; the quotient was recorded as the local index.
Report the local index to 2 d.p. 1.08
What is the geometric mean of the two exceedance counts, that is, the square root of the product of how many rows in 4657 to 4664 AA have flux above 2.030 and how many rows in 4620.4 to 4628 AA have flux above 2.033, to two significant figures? 7.0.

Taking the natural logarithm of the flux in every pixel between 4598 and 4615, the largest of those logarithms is 0.783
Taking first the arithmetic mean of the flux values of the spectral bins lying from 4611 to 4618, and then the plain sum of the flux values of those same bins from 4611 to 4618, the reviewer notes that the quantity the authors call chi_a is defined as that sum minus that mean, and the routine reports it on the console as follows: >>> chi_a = 13.0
